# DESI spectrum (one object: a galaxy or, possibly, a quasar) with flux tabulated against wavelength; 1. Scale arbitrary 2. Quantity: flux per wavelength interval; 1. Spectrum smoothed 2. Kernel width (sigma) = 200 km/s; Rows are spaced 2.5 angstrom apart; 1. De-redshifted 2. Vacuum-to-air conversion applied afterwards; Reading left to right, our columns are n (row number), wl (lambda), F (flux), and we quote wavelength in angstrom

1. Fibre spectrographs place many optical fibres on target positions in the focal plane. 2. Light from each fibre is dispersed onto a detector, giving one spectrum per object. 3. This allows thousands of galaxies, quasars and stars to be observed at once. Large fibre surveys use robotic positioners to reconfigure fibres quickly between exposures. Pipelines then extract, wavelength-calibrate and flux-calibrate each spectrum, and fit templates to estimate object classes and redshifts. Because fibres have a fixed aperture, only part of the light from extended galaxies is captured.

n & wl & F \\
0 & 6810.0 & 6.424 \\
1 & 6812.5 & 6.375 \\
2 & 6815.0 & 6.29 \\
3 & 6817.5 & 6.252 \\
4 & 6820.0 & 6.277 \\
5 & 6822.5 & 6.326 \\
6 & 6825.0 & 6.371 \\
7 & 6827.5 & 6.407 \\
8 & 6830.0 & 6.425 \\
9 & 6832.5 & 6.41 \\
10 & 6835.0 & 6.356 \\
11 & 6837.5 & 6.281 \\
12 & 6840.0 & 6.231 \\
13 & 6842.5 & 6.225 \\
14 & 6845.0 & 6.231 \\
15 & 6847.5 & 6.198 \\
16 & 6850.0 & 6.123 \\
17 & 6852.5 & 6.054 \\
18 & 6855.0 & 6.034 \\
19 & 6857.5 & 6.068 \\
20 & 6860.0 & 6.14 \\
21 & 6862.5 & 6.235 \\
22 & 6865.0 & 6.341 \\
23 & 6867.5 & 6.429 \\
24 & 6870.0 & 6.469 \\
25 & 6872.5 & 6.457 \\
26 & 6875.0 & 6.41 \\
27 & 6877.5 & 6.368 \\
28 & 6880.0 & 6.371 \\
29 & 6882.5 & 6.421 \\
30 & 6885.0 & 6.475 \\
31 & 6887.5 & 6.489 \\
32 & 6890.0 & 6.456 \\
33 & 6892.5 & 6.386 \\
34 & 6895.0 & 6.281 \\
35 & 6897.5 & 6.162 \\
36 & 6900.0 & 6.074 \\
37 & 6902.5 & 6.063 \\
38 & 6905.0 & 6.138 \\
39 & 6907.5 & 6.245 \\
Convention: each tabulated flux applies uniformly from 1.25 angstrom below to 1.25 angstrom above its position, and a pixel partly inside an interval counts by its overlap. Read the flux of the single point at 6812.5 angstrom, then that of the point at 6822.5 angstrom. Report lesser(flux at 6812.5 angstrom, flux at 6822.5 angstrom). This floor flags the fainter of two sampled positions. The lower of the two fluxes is 6.33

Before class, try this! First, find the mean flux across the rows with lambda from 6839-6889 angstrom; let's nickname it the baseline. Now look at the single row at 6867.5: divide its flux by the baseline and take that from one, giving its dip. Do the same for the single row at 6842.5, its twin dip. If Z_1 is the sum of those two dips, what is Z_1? -0.012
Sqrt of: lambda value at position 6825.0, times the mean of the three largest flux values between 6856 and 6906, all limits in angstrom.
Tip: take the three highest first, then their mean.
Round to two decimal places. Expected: 6.42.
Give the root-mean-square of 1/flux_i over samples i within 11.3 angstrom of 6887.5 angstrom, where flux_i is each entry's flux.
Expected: 0.157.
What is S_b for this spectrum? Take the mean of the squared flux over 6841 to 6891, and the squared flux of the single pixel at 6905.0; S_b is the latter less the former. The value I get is -2.0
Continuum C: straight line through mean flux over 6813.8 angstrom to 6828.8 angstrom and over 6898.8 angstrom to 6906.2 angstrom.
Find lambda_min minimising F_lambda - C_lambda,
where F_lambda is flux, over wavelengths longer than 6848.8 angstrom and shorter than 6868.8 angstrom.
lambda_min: 6855.0 angstrom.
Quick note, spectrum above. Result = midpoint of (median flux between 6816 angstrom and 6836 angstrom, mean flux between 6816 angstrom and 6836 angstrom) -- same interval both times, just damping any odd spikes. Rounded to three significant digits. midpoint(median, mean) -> 6.36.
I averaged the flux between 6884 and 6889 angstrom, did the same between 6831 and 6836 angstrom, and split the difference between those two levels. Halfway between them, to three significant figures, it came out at 6.43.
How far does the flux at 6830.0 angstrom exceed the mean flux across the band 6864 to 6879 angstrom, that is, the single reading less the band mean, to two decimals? 0.01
